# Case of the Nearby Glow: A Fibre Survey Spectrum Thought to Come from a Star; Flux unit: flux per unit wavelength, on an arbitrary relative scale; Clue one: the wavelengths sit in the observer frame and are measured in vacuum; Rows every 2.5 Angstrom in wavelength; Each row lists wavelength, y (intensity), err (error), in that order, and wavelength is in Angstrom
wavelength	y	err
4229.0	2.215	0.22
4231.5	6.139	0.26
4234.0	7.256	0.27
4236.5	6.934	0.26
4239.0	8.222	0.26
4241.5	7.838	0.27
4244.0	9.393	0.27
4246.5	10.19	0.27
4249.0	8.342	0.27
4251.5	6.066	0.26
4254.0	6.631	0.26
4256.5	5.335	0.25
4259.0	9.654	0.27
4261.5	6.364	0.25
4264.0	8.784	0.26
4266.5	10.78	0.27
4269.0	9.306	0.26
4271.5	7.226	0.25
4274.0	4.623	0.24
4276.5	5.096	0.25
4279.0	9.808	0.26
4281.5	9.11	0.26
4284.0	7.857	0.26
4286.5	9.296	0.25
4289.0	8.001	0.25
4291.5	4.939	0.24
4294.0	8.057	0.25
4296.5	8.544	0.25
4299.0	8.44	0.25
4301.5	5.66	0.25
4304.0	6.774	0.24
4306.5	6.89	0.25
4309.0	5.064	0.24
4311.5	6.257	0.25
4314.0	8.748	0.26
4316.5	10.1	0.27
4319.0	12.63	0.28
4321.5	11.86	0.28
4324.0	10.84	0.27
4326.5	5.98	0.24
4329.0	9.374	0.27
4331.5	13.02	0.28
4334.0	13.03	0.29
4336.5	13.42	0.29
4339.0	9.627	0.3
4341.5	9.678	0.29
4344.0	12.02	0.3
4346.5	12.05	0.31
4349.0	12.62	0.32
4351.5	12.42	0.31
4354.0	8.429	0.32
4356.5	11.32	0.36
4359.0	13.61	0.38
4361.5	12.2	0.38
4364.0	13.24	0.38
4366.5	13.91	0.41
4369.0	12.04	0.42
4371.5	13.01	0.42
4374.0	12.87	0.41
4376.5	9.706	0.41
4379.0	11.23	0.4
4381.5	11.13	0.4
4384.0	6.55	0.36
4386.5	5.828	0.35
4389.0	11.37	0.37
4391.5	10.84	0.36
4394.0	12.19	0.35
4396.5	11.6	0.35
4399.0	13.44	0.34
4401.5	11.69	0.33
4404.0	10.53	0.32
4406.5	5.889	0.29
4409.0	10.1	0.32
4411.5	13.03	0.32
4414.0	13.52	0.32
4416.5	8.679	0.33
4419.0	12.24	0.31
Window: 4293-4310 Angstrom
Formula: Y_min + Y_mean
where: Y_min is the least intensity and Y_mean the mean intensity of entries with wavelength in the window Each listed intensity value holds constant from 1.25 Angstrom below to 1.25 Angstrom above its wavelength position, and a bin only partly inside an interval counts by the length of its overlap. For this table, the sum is 12.1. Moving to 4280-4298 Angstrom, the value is 12.9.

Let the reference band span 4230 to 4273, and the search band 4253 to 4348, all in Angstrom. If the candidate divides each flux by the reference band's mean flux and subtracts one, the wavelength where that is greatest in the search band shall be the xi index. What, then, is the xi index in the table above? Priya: 4336.5 Angstrom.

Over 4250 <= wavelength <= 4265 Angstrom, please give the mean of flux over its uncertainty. 27.5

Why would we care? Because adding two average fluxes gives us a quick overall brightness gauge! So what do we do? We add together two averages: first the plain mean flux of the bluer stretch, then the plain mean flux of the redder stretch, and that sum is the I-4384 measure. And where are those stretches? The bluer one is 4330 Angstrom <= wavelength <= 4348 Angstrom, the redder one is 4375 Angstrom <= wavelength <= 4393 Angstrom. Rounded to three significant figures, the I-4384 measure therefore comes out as 21.4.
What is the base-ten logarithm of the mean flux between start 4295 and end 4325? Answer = 0.93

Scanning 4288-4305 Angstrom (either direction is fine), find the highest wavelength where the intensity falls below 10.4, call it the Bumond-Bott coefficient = 4304.0 Angstrom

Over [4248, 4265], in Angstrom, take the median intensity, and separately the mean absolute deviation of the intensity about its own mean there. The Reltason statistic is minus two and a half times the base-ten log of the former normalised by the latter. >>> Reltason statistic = -1.7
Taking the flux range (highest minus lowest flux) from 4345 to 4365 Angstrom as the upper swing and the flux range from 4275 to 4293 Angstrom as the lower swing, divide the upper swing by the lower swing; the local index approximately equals 1.1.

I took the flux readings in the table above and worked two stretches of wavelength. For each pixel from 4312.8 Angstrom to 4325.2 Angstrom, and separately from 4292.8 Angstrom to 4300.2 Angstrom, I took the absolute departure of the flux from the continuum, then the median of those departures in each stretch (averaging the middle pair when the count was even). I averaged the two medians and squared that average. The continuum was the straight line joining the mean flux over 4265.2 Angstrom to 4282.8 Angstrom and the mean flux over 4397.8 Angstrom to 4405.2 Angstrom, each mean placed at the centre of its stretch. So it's 1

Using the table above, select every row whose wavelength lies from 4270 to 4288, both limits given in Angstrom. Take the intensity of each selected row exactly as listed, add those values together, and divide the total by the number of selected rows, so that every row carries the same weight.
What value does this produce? 7.6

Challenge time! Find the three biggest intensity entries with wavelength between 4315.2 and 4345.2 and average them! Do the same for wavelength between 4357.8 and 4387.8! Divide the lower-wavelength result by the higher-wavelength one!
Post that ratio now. 0.97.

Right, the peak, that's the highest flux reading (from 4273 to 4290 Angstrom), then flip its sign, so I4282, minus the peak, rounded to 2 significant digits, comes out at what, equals -9.8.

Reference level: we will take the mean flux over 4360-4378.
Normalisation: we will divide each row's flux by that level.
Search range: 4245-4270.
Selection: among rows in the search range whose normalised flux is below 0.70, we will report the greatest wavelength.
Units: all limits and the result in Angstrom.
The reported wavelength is 4261.5 Angstrom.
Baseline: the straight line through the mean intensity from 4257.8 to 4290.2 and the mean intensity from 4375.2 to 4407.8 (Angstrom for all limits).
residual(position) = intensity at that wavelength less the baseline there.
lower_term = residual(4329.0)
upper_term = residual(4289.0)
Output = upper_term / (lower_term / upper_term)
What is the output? 1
